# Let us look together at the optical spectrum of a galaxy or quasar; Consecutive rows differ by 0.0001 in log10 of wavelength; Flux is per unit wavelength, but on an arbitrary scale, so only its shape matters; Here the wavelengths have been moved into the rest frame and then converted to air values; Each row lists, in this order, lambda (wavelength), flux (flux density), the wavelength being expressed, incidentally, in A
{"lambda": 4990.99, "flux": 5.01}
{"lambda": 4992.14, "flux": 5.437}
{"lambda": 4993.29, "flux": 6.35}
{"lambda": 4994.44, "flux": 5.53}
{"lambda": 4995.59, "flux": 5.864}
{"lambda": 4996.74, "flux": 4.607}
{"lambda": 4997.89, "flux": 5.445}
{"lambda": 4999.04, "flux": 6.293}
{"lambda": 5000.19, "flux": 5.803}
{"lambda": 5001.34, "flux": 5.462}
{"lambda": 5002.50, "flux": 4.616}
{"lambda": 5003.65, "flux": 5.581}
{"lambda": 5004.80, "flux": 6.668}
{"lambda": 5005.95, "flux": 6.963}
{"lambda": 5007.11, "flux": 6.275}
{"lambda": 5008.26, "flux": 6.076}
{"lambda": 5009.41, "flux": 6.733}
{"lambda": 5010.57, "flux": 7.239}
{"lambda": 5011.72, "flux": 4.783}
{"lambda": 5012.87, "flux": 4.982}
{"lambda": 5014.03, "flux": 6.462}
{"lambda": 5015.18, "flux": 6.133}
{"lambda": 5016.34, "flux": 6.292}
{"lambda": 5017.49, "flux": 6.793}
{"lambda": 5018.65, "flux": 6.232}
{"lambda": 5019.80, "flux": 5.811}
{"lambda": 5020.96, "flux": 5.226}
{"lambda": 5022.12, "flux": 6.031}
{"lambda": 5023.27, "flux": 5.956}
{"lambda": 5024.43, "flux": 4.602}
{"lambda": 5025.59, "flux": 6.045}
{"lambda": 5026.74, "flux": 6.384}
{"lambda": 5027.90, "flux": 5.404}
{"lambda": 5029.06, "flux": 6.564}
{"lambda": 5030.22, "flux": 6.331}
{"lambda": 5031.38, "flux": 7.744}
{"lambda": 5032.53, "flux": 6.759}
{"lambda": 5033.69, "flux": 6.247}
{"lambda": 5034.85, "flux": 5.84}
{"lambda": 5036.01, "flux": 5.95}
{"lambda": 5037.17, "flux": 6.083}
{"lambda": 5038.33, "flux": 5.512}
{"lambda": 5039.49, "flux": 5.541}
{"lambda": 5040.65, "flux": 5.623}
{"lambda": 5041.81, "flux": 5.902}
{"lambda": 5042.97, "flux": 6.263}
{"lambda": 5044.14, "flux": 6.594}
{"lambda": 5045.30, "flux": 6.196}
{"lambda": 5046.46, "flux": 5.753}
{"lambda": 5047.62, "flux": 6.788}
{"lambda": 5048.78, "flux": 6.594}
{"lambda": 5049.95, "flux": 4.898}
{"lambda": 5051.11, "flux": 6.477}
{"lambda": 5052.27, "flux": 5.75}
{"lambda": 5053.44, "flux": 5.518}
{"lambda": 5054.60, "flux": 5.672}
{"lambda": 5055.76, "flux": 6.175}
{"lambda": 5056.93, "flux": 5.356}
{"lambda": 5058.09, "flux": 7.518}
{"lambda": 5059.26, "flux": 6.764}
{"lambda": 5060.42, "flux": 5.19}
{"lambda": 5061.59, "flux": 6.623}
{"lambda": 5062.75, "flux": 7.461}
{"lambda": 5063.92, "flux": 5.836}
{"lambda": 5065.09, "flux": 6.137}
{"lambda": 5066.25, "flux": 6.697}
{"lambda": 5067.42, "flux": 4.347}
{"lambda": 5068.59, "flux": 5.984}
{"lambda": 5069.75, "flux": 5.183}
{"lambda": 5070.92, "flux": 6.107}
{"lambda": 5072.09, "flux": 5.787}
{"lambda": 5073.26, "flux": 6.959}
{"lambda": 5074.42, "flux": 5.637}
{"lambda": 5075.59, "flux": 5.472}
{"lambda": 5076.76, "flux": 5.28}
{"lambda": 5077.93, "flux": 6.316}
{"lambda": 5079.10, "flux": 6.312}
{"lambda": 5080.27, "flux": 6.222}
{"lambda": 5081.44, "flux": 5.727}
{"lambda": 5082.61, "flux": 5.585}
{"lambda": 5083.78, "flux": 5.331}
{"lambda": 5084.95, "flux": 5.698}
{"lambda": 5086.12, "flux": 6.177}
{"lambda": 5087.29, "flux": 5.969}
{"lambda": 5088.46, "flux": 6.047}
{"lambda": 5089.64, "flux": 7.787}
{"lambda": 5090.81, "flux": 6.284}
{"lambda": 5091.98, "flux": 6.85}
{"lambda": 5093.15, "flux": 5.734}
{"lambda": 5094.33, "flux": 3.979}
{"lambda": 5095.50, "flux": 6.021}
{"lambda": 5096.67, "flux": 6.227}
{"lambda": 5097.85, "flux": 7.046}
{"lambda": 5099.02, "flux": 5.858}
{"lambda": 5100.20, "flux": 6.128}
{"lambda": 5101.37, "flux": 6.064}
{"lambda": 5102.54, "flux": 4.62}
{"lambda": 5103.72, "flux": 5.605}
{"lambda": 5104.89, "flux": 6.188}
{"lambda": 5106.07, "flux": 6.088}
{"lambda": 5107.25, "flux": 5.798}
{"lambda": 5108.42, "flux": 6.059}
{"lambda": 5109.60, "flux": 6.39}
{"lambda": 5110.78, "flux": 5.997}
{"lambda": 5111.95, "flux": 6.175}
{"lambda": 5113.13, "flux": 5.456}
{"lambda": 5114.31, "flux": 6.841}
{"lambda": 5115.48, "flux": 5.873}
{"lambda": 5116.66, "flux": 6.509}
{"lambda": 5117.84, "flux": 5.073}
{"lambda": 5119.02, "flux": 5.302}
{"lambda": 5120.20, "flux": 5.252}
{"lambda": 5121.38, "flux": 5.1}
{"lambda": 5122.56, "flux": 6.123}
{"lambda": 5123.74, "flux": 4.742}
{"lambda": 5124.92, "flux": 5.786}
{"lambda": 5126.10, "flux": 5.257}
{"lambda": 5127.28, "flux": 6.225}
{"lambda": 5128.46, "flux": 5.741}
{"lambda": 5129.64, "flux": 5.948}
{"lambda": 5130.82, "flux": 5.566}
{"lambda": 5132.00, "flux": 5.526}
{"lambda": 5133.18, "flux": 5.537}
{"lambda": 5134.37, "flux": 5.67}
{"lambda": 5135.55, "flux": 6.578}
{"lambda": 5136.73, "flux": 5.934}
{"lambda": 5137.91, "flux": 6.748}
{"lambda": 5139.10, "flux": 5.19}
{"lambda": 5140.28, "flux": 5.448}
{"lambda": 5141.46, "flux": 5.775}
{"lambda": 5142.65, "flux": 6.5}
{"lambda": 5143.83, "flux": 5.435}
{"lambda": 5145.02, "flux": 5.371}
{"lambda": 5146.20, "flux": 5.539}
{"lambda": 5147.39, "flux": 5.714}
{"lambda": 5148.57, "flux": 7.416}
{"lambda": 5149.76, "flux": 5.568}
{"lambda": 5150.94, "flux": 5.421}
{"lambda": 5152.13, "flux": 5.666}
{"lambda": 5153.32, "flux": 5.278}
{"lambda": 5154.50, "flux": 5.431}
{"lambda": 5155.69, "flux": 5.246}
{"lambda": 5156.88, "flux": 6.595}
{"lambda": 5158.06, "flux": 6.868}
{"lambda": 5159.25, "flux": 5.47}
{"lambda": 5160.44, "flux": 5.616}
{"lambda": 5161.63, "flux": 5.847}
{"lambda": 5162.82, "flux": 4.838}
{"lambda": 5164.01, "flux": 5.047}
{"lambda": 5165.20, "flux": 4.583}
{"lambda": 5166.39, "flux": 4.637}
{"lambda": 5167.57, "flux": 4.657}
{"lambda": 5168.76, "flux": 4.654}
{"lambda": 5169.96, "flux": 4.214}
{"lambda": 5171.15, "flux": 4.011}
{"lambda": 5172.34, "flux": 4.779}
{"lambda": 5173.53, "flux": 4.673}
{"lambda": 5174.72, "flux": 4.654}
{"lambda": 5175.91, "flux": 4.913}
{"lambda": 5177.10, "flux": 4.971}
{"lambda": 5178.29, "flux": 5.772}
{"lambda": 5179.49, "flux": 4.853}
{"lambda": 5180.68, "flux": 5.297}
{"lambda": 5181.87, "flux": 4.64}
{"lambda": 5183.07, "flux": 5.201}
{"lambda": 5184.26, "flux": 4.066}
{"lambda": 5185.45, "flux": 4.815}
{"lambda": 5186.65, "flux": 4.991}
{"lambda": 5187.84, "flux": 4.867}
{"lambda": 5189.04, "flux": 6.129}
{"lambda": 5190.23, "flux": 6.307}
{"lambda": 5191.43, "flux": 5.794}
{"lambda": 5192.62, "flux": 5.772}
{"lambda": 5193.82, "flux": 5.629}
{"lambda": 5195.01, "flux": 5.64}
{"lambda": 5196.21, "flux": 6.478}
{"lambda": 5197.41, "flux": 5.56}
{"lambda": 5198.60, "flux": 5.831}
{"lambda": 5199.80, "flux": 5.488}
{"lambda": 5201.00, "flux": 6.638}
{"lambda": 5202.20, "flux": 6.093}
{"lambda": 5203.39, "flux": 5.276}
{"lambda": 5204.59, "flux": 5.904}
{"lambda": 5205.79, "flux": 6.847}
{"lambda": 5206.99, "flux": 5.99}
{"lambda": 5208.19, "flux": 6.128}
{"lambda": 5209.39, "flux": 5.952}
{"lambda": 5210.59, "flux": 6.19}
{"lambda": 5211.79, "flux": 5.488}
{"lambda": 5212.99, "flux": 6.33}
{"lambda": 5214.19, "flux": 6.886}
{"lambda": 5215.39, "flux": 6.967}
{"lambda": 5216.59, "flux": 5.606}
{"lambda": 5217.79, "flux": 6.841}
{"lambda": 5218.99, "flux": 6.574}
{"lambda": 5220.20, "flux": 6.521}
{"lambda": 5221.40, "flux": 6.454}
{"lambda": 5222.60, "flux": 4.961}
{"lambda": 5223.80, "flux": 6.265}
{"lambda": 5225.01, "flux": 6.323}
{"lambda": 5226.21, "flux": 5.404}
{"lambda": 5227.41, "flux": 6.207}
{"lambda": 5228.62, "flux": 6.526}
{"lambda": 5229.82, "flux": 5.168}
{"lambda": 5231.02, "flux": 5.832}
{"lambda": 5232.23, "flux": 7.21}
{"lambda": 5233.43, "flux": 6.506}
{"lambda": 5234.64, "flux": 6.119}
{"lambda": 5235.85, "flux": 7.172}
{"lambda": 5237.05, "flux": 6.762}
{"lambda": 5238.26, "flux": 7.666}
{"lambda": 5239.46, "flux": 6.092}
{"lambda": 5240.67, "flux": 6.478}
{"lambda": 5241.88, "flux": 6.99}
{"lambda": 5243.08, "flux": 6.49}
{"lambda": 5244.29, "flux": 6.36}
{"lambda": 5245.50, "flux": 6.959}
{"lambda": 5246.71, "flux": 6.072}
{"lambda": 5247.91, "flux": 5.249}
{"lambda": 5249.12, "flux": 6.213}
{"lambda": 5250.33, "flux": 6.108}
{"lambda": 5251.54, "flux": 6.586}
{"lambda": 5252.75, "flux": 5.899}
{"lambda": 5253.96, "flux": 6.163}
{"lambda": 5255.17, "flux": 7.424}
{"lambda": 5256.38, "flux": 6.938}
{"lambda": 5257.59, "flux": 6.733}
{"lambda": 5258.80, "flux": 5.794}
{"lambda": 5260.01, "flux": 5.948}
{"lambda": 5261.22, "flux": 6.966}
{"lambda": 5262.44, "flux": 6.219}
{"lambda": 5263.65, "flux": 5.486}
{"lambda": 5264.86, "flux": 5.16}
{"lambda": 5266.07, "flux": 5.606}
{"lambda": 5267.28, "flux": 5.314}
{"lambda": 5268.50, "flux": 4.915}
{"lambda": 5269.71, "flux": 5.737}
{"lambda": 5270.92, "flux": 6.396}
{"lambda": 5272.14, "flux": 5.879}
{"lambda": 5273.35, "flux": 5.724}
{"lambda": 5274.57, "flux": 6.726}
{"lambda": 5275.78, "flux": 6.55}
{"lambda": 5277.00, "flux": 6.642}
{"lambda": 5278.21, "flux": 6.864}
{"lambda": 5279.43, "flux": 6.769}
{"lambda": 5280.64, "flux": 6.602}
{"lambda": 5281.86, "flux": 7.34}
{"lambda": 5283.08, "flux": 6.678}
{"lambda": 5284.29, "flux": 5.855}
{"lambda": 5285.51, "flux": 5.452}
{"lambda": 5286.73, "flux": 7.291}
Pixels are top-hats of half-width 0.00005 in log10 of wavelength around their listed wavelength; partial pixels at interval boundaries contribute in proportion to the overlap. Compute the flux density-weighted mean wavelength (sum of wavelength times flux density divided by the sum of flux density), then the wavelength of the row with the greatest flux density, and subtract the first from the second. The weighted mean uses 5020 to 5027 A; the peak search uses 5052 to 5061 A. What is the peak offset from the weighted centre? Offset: 34.2 A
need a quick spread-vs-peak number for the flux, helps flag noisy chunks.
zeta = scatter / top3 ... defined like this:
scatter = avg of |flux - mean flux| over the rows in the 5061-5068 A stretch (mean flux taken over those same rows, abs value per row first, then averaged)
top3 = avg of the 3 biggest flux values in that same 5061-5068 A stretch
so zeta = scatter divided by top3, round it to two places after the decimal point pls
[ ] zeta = 0.11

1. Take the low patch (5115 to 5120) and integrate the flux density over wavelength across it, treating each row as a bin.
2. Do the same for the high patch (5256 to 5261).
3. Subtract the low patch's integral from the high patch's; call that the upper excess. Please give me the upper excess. 4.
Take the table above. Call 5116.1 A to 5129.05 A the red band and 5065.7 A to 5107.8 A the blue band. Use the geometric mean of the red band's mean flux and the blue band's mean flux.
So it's 5.73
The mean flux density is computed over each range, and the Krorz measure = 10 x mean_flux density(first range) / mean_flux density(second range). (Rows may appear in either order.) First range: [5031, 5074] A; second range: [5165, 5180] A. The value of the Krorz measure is 12.9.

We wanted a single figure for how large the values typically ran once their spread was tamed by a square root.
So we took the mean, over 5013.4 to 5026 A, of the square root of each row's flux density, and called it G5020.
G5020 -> 2.44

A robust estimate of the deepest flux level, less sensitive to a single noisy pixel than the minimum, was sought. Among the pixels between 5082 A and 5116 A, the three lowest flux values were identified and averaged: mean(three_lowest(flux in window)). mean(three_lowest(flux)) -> 4.64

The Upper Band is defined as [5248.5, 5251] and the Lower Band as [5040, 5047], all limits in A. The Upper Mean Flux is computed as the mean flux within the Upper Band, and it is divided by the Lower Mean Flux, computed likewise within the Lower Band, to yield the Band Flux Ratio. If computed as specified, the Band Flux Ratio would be 1.02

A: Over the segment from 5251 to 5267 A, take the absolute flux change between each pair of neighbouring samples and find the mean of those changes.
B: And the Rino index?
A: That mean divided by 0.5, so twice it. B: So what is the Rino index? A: 1.21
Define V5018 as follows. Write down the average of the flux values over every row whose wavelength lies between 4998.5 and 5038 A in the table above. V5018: 6.07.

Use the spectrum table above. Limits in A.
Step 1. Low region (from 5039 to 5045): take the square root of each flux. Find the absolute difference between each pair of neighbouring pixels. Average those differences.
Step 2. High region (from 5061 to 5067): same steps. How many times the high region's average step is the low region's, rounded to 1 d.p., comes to 3.0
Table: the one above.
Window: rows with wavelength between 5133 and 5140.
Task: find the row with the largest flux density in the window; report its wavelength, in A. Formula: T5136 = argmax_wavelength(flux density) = 5137.91 A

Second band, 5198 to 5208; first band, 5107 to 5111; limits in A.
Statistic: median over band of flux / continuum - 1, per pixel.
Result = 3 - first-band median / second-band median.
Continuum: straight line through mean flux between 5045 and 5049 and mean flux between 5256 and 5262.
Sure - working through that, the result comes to 2.3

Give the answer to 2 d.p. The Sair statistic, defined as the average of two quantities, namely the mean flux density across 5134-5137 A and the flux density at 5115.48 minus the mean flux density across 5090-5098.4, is 2.96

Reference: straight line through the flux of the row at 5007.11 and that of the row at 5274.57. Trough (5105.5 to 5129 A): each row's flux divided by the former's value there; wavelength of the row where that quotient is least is 5123.74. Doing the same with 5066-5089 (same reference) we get 5067.42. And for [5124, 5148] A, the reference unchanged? 5139.10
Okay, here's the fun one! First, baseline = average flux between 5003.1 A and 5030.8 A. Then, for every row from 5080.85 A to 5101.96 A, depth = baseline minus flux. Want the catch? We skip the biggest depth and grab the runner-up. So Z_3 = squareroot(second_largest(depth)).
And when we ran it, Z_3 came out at 0.86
